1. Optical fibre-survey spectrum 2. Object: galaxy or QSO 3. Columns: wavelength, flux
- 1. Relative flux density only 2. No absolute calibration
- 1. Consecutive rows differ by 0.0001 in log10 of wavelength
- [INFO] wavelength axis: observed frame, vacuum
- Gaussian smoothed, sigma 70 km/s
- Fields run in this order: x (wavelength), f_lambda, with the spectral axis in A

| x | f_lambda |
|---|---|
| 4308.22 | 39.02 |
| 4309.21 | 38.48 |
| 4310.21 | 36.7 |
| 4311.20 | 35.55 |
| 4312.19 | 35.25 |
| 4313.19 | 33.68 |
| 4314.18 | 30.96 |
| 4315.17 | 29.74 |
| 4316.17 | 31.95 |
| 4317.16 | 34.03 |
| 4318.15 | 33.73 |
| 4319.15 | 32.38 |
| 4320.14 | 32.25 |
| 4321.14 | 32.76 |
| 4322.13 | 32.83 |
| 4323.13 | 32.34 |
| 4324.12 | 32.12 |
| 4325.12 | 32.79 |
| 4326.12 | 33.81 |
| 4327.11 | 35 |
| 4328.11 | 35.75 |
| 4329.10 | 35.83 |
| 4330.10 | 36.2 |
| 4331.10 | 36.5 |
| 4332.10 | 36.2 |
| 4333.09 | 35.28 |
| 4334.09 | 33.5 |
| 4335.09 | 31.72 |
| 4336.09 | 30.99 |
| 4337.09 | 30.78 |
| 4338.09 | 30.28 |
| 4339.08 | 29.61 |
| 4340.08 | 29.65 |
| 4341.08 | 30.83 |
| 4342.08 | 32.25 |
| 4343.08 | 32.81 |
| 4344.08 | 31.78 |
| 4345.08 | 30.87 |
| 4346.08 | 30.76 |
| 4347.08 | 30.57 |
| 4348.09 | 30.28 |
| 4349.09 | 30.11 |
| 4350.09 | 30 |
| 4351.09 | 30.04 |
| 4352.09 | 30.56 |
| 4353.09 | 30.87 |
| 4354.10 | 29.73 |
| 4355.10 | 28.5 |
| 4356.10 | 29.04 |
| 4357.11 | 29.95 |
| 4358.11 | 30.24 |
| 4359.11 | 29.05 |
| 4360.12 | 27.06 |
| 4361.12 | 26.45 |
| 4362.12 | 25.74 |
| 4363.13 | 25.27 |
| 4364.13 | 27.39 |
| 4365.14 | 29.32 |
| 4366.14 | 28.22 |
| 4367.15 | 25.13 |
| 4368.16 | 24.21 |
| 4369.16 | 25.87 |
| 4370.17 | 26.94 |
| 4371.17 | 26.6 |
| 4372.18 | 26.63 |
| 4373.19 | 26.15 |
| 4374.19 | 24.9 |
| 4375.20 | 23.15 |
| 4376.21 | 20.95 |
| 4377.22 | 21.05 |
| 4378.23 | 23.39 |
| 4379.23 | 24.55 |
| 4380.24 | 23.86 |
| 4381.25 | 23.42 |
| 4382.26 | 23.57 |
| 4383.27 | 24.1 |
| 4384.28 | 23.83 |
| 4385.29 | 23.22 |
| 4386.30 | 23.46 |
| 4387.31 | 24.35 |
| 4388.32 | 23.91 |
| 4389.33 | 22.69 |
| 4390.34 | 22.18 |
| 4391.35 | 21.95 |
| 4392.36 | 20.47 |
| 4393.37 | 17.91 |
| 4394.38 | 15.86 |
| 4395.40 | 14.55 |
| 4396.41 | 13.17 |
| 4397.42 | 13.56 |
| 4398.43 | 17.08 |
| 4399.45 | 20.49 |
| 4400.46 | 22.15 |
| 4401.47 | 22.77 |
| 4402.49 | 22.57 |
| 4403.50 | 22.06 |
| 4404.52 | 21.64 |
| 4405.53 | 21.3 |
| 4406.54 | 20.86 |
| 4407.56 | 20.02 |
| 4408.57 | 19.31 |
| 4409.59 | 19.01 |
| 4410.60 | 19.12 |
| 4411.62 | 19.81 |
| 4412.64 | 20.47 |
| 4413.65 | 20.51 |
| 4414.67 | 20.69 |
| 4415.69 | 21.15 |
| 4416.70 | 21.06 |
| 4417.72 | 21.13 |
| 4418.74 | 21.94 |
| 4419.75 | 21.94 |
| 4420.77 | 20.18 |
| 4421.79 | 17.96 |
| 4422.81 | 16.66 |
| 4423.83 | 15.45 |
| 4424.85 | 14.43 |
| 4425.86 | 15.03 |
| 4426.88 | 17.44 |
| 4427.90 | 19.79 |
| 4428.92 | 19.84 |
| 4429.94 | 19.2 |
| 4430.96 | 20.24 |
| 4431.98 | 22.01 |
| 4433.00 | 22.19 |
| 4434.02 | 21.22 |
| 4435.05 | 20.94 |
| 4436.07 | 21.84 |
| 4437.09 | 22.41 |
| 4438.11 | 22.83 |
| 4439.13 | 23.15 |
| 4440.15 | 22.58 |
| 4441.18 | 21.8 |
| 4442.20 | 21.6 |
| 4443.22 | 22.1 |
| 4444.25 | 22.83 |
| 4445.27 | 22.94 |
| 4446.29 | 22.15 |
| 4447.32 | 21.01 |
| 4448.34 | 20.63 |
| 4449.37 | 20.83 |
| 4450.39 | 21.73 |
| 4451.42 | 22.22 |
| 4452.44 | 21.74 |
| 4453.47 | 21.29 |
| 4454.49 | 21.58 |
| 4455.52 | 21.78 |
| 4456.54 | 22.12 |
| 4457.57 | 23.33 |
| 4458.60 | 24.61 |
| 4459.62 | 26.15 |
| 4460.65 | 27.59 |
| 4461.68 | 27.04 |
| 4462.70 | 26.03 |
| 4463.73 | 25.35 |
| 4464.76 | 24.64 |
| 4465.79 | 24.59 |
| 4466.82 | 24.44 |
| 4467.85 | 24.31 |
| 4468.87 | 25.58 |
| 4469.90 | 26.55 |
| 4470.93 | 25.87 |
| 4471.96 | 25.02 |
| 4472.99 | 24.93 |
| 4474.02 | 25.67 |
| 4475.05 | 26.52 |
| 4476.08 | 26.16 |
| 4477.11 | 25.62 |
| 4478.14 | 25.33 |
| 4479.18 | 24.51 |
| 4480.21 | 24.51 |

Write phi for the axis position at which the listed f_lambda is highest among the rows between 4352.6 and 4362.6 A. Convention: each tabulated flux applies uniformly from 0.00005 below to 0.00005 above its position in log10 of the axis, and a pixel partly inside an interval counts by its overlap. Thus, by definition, 4353.09 A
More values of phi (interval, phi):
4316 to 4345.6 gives 4331.10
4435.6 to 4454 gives 4439.13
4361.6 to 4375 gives 4365.14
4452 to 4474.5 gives 4460.65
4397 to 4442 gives 4439.13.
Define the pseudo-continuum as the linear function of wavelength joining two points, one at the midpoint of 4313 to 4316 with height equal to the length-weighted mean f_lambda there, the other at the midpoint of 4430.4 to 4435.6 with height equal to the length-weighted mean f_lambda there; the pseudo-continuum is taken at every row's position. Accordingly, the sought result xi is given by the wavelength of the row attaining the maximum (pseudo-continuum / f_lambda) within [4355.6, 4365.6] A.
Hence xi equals 4363.13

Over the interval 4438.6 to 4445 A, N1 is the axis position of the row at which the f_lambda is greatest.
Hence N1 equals 4439.13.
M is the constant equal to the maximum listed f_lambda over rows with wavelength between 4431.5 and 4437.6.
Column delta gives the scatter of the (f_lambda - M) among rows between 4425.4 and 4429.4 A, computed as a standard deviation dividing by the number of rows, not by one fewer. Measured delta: 1.98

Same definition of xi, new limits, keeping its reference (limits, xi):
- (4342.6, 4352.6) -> 4350.09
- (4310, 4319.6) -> 4315.17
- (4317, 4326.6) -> 4320.14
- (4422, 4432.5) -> 4424.85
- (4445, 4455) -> 4448.34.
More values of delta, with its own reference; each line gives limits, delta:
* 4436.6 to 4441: 0.28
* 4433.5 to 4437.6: 0.57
